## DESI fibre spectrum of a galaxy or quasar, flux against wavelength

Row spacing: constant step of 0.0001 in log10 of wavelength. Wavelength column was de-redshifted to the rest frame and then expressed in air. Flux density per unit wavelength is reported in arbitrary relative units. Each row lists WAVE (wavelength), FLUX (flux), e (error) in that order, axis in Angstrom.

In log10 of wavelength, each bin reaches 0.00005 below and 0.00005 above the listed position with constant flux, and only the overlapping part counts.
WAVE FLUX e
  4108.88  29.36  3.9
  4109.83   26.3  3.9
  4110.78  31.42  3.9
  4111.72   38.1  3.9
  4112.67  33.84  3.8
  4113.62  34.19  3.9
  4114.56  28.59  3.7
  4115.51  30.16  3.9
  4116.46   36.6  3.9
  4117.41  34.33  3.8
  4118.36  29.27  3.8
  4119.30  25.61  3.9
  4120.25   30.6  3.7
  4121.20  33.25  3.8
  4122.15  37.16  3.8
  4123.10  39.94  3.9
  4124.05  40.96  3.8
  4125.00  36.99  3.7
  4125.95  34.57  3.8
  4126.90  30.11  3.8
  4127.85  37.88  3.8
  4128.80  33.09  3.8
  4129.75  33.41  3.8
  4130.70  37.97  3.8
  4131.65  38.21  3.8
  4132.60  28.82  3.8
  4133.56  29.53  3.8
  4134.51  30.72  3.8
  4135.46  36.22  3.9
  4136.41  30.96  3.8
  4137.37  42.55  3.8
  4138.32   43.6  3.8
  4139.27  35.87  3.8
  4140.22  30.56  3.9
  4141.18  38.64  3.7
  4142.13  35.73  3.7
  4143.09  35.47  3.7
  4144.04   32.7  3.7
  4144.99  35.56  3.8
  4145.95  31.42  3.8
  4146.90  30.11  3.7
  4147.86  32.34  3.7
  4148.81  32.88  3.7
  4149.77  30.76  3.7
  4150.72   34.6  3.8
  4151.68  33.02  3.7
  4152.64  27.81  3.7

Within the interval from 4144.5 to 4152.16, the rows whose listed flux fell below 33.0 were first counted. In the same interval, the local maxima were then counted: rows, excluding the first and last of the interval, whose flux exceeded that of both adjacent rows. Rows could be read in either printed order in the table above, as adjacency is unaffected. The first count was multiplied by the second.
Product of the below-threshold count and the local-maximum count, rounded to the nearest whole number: 10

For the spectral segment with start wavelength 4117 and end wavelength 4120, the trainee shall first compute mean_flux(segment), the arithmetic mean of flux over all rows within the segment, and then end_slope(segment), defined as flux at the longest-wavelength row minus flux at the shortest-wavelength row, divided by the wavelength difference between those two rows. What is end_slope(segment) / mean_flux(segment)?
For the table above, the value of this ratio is -0.16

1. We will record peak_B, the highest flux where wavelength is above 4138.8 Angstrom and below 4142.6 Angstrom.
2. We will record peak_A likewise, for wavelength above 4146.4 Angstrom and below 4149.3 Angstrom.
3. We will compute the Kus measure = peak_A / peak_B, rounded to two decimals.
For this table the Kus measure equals 0.85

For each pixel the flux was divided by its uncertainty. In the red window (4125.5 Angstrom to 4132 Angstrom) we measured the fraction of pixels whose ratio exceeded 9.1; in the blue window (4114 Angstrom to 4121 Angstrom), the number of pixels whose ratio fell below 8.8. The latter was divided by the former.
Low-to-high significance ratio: 12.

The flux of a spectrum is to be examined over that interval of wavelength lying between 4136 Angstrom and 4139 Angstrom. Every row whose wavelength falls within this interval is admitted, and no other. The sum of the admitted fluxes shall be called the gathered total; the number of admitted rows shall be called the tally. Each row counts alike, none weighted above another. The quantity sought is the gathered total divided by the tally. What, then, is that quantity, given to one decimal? 39.0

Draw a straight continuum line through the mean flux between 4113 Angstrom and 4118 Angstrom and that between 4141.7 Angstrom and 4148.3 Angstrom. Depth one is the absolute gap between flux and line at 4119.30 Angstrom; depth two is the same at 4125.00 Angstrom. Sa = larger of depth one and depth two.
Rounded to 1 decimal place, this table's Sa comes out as 7.2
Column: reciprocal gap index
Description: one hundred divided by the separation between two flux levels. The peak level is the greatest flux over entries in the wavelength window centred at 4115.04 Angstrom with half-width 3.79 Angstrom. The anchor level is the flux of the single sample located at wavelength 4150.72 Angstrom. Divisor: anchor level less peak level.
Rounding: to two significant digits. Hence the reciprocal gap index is -29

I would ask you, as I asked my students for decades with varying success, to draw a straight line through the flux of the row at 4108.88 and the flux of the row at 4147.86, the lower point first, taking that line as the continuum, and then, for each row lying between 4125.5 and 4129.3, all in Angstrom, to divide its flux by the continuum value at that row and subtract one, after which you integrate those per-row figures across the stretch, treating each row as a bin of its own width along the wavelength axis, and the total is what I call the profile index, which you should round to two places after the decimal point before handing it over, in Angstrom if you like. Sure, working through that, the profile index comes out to 0.39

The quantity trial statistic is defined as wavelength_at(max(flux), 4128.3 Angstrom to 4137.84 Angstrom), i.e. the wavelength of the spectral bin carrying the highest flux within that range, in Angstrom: 4137.37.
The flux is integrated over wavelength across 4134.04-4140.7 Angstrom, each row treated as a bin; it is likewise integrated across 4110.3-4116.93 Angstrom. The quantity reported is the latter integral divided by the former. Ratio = 0.92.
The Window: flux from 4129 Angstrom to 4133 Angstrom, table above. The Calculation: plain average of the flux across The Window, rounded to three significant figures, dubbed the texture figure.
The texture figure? 34.6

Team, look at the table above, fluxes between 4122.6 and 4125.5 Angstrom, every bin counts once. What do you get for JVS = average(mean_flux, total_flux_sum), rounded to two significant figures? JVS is 79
